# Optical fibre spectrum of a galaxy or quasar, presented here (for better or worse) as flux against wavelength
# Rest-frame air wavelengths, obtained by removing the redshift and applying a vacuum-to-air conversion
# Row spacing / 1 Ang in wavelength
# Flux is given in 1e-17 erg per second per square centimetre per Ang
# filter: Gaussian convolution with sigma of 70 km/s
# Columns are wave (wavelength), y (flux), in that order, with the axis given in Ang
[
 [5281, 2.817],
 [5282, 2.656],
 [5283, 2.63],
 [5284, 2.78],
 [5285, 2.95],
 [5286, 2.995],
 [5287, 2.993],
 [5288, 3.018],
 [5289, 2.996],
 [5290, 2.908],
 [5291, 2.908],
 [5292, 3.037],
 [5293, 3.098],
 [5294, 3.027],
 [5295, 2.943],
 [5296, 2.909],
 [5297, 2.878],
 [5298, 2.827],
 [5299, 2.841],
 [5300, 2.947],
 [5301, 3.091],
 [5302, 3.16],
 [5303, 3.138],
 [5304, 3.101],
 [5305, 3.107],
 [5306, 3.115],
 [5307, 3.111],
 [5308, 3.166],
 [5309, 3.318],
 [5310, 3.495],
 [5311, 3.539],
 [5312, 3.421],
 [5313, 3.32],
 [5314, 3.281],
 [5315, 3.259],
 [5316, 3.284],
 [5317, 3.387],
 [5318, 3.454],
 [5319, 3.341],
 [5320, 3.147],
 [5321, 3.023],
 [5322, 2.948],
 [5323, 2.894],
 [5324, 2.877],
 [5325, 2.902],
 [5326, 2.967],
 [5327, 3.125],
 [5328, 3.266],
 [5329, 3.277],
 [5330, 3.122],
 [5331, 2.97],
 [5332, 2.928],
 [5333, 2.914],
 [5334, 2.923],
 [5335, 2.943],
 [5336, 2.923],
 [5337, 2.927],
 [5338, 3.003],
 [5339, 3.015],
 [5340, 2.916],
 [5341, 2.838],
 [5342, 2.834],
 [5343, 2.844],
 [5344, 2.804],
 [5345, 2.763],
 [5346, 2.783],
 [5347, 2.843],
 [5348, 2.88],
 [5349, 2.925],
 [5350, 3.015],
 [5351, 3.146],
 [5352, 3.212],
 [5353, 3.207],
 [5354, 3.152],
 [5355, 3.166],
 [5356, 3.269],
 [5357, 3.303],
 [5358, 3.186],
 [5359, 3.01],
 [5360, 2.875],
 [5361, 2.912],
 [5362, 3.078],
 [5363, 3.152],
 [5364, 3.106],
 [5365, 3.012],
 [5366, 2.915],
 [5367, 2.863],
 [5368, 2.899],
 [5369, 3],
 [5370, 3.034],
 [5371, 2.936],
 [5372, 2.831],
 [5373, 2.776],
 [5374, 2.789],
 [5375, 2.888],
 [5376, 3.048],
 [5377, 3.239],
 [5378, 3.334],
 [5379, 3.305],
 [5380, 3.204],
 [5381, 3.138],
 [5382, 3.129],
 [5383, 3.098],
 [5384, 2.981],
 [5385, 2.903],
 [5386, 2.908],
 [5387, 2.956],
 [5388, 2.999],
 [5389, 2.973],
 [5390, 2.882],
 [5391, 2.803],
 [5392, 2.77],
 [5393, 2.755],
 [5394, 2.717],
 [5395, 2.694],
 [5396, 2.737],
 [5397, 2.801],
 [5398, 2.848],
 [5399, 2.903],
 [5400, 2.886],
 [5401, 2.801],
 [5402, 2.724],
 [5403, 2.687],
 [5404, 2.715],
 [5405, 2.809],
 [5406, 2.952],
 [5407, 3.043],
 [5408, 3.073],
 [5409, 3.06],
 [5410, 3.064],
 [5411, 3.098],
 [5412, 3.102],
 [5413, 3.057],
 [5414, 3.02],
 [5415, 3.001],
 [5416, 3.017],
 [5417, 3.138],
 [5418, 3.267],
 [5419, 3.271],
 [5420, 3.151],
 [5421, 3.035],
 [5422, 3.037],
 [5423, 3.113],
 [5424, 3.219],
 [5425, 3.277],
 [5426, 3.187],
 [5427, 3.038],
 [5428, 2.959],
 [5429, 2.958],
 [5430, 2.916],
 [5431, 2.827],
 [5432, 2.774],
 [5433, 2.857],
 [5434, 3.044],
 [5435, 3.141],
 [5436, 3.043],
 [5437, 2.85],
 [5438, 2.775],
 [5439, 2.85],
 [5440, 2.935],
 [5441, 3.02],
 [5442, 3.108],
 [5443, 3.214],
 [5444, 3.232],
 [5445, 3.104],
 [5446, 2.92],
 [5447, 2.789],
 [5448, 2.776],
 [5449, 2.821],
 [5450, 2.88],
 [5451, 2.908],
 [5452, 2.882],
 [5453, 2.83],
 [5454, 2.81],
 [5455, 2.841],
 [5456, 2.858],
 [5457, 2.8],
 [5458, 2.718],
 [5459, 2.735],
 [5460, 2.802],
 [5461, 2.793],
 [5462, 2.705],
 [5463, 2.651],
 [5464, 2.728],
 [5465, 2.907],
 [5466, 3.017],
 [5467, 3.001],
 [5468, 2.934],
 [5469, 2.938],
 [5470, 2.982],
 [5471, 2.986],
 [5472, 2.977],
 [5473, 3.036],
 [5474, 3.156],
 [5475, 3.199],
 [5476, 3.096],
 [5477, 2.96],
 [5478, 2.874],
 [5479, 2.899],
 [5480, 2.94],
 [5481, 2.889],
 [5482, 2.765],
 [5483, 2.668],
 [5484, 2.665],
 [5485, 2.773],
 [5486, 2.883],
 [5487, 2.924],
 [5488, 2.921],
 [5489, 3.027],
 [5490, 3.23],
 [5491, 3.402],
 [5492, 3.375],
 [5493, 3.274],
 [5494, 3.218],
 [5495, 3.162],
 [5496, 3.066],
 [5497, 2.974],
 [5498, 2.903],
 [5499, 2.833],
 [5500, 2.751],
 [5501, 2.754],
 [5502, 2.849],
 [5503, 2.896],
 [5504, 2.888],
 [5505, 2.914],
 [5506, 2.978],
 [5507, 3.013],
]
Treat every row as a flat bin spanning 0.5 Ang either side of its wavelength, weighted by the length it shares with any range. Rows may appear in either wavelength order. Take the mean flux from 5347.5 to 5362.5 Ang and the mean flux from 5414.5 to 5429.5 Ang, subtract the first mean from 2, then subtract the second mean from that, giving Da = -4.2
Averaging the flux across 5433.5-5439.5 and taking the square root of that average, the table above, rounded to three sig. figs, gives 1.72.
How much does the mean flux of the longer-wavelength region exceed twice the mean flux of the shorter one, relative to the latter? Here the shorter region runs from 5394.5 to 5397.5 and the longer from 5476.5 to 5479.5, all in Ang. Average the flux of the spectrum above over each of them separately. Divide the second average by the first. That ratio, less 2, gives -0.94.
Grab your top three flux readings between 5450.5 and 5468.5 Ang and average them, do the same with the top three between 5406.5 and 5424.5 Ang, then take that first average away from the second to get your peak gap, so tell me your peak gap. 0.27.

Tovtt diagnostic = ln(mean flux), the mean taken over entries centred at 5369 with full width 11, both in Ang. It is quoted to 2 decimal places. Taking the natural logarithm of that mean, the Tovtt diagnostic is 1.07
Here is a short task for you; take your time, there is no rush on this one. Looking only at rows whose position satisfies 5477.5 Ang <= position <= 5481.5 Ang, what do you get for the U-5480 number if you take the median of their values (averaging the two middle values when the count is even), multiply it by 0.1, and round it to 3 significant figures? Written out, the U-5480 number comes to 0.289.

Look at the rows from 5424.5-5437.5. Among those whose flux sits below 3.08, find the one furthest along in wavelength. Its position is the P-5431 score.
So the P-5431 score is 5437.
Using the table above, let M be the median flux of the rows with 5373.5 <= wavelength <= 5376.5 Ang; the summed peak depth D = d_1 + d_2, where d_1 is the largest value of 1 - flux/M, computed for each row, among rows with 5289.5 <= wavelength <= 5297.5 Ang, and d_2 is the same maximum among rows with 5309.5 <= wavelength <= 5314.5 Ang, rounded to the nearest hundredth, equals -0.13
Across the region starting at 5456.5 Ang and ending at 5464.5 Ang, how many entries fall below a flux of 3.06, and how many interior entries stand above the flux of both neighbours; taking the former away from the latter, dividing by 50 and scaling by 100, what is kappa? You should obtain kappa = -14.0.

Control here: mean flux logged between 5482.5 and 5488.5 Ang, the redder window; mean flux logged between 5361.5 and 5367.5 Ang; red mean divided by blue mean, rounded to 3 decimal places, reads 0.929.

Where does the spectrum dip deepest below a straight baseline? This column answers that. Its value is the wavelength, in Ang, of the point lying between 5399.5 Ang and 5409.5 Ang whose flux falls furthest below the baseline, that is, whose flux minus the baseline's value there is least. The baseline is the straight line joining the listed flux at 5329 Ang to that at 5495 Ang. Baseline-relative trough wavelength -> 5403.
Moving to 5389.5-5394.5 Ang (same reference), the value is 5394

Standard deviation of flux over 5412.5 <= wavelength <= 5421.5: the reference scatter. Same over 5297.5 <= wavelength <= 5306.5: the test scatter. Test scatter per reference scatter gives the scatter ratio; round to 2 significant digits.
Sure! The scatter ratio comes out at 1.2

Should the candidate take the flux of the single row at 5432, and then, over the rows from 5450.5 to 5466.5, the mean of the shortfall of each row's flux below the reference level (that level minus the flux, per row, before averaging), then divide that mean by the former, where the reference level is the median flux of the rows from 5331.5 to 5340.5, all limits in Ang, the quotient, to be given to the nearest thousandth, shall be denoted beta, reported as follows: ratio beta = 0.042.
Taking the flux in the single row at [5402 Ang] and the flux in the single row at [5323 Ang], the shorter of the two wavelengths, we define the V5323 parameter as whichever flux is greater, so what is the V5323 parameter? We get 2.9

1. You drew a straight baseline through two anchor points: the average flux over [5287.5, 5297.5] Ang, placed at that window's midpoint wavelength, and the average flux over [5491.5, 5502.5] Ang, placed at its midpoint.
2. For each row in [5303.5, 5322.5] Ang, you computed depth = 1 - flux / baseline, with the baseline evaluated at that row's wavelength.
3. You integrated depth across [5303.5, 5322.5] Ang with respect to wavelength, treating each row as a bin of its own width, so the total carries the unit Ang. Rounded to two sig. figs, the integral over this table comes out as -1.8 Ang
